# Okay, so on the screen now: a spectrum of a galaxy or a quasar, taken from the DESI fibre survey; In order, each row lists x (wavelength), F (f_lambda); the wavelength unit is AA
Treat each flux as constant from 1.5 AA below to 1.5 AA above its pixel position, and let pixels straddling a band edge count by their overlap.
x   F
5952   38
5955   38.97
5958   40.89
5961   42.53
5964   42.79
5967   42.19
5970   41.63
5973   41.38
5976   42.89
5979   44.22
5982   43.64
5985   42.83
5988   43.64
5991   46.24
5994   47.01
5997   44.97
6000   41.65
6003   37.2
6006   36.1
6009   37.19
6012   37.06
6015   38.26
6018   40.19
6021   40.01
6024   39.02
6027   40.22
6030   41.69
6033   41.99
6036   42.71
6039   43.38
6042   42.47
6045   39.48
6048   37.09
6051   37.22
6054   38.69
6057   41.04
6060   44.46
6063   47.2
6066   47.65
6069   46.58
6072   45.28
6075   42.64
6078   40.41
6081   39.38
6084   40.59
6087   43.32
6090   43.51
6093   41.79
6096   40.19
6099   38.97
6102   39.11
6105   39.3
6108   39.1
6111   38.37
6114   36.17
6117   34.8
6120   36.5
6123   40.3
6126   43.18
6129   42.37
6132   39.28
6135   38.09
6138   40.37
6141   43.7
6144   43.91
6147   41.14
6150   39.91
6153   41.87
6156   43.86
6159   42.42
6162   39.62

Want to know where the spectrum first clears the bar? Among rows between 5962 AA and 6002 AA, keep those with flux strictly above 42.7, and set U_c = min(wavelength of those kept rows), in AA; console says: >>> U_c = 5964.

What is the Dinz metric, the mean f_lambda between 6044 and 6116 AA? 41.1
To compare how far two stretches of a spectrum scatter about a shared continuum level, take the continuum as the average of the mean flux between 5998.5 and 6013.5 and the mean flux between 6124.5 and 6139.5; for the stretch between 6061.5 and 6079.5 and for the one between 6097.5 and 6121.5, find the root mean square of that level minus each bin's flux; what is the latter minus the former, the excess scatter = -4.1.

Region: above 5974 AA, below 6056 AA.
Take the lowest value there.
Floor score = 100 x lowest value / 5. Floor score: 722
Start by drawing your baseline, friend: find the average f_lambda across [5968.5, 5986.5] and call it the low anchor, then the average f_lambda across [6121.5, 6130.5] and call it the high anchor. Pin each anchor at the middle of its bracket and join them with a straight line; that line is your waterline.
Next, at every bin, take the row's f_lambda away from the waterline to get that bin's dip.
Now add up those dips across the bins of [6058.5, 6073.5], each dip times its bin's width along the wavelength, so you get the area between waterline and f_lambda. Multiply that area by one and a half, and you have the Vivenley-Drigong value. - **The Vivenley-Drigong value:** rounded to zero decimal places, -89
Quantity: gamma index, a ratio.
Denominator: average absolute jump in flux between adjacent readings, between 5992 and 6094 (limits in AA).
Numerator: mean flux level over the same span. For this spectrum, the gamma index 26.4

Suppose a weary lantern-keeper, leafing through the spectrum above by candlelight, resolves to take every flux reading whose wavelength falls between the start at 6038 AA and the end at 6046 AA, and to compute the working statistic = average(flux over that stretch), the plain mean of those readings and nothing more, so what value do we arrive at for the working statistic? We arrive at 41.8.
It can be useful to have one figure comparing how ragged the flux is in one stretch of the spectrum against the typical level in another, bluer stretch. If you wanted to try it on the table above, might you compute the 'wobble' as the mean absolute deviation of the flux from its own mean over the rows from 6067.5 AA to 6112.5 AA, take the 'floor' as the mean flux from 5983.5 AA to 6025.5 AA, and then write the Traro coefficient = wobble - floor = -38.7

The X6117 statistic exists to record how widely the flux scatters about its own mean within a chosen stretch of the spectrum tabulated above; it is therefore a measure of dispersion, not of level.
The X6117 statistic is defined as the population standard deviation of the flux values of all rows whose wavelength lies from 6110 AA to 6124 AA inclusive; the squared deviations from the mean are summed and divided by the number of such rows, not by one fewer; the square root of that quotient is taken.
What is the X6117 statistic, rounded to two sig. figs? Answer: 1.9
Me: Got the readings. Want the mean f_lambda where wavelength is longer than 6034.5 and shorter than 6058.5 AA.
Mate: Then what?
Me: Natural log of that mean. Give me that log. 3.70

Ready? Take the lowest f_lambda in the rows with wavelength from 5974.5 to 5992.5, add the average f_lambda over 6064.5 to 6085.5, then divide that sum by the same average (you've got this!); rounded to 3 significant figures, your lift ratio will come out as 1.99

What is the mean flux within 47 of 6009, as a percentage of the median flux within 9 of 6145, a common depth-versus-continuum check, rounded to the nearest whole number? 99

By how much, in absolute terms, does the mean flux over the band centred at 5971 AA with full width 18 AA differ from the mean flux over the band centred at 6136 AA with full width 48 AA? 2.0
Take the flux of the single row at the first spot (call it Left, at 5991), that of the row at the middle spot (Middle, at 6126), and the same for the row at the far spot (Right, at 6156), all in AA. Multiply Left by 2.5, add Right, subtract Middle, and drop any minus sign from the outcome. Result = 116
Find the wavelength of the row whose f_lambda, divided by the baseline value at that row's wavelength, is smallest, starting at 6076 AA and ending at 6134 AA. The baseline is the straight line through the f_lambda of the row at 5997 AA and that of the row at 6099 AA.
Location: 6117 AA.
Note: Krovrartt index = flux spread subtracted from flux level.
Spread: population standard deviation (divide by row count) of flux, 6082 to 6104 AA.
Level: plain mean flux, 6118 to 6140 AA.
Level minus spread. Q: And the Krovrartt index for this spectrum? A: 38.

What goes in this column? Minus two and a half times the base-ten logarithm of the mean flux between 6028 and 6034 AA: -4.05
